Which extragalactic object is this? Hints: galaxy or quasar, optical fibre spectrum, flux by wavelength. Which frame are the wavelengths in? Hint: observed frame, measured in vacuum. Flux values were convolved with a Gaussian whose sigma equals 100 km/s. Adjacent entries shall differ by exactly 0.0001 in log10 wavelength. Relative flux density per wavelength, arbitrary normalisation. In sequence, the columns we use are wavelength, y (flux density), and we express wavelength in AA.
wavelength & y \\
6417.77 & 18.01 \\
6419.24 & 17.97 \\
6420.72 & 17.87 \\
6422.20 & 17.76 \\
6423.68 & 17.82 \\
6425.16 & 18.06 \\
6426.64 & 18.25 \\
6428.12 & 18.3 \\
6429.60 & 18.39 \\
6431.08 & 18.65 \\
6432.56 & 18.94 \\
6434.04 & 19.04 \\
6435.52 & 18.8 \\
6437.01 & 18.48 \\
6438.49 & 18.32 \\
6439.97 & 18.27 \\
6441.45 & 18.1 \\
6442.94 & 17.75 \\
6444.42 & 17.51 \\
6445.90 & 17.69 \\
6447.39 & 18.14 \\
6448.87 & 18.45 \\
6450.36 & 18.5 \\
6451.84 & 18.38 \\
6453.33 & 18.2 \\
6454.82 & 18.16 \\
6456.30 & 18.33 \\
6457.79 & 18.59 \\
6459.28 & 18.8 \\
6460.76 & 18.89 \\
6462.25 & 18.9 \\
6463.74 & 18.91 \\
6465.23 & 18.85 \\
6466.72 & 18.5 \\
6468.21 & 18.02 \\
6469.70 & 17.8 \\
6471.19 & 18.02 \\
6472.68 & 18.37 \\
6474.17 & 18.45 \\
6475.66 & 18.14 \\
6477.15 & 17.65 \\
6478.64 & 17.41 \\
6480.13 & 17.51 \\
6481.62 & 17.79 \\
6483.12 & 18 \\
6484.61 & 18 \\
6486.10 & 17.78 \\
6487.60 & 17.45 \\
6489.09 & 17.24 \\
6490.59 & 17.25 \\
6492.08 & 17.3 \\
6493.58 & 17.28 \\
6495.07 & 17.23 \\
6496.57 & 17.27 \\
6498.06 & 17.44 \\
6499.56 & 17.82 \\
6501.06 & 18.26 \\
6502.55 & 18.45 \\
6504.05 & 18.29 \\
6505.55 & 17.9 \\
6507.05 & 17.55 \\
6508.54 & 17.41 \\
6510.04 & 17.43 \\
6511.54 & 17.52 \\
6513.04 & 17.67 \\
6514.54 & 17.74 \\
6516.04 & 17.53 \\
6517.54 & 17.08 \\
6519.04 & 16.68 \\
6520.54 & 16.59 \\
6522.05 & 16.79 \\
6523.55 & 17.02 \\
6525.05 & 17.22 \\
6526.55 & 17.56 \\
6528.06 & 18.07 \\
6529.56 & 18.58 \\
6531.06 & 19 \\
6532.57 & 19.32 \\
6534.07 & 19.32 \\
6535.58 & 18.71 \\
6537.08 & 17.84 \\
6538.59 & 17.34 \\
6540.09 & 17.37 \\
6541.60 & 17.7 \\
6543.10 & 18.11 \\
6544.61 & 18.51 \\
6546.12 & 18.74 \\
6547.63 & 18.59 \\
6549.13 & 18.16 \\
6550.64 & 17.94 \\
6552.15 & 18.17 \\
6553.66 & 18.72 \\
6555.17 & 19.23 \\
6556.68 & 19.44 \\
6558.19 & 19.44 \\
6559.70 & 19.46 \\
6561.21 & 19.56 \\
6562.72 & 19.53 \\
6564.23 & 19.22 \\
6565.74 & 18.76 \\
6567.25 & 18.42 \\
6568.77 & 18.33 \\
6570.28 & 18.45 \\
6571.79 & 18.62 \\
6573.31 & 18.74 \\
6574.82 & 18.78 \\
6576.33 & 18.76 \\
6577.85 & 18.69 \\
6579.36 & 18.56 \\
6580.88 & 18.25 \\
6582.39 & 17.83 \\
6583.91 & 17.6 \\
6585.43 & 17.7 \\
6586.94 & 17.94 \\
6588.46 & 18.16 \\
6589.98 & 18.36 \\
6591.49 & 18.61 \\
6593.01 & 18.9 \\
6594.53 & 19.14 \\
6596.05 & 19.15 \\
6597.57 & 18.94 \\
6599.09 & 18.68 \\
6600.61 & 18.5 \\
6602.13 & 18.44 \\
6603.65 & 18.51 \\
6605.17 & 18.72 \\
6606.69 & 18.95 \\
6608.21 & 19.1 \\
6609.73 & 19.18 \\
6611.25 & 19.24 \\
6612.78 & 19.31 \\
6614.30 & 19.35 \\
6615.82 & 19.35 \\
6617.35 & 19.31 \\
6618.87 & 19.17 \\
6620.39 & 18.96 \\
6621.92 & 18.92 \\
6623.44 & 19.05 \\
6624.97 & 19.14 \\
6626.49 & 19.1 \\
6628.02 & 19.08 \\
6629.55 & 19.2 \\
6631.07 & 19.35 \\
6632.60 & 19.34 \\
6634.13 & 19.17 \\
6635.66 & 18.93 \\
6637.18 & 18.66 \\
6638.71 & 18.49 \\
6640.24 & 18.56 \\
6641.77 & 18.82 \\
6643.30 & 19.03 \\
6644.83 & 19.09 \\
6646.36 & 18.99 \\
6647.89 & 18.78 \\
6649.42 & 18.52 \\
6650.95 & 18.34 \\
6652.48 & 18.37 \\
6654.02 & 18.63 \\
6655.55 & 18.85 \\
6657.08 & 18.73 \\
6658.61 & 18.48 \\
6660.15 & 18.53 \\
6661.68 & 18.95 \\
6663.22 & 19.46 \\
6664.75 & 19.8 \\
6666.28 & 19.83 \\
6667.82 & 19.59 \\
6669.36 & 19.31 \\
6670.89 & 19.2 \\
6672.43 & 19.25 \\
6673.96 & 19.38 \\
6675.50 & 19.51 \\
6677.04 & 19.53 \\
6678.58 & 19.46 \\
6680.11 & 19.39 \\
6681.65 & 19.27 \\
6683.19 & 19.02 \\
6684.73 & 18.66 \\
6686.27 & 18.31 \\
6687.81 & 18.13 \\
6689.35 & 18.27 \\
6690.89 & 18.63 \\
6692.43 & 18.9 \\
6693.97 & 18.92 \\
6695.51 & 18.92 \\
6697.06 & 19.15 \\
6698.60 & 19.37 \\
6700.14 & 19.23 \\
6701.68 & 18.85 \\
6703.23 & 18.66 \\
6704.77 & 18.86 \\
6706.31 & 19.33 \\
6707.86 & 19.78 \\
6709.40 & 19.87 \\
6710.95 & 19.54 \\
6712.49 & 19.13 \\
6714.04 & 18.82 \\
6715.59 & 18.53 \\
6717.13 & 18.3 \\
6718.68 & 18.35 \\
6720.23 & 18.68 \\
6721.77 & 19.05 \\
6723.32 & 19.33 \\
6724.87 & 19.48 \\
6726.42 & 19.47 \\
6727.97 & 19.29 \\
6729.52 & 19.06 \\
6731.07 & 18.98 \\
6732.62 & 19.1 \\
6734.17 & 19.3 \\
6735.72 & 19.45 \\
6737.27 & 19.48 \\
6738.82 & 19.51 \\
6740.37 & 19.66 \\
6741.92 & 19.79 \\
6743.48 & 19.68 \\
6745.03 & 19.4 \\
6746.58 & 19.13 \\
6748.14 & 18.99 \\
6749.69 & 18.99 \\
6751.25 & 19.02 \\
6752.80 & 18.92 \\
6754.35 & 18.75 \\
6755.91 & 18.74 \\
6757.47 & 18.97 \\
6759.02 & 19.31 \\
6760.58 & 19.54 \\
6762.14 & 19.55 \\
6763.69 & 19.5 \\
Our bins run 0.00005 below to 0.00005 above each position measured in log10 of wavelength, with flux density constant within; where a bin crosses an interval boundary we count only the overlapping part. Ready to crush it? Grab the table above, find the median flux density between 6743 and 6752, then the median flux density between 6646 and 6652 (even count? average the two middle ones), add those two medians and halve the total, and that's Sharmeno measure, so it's 18.9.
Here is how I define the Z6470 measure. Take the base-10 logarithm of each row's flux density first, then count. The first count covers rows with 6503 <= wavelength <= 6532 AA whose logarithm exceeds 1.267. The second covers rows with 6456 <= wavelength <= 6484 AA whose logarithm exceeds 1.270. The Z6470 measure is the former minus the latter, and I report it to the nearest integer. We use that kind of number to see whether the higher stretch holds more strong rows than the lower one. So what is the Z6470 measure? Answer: -3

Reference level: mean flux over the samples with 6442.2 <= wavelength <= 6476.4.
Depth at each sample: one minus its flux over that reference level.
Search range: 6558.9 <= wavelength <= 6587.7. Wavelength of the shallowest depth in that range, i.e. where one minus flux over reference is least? 6561.21 AA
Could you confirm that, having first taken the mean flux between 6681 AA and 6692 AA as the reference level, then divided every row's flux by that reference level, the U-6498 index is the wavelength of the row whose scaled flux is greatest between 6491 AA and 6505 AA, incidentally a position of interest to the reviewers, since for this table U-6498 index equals 6502.55 AA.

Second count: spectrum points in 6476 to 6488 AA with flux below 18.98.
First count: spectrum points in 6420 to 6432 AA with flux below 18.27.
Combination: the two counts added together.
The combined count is 13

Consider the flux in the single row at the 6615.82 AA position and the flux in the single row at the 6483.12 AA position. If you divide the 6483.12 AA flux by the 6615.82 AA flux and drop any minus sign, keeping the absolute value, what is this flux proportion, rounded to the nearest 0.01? 0.93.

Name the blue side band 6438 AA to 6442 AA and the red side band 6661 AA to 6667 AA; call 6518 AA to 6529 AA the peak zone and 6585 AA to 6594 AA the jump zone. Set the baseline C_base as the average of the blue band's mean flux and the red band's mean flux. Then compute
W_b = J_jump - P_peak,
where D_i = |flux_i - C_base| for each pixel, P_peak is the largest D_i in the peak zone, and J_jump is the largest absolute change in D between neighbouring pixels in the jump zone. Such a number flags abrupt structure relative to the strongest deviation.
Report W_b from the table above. -2.0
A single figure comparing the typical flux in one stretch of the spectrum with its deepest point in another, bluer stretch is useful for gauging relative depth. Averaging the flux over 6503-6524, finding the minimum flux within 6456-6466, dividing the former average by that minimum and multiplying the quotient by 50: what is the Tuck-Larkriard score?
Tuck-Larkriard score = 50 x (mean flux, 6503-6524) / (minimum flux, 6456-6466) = 47.4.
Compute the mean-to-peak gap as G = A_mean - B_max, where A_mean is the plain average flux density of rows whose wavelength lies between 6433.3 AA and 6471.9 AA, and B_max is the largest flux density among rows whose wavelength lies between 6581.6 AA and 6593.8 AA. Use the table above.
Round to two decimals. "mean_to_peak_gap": -0.54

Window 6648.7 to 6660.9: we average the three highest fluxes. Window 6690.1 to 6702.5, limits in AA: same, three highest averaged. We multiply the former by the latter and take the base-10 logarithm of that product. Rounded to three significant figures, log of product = 2.56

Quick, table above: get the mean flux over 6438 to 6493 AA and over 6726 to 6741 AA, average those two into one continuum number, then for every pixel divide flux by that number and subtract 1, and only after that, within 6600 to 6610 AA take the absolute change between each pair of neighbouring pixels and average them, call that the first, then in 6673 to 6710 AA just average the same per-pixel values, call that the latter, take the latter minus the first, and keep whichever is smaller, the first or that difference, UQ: 0.007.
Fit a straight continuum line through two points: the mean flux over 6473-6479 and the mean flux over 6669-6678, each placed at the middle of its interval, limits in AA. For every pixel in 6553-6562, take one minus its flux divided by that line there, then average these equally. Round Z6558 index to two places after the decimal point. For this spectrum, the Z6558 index -0.04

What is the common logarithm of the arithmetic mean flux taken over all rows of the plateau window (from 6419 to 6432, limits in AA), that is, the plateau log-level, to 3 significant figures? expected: 1.26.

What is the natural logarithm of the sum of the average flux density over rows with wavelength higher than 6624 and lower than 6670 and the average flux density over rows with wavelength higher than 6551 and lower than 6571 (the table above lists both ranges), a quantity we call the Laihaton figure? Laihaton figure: 3.636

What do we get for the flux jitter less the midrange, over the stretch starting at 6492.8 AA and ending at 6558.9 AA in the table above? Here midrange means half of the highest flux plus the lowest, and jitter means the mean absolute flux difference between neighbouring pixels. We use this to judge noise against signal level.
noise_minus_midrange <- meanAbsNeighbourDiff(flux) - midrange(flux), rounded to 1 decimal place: -17.7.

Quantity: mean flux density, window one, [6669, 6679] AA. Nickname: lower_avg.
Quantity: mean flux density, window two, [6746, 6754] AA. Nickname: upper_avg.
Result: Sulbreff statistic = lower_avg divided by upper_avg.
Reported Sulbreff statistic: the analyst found 1.02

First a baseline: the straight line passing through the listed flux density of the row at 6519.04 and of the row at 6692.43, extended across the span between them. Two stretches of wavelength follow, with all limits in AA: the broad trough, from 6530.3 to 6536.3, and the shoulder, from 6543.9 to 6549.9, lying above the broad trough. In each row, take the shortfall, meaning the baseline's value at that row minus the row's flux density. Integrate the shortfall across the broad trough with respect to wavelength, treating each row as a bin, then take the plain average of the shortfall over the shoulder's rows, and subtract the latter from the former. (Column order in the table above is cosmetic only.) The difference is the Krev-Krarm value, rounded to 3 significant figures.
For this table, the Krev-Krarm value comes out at -11.9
